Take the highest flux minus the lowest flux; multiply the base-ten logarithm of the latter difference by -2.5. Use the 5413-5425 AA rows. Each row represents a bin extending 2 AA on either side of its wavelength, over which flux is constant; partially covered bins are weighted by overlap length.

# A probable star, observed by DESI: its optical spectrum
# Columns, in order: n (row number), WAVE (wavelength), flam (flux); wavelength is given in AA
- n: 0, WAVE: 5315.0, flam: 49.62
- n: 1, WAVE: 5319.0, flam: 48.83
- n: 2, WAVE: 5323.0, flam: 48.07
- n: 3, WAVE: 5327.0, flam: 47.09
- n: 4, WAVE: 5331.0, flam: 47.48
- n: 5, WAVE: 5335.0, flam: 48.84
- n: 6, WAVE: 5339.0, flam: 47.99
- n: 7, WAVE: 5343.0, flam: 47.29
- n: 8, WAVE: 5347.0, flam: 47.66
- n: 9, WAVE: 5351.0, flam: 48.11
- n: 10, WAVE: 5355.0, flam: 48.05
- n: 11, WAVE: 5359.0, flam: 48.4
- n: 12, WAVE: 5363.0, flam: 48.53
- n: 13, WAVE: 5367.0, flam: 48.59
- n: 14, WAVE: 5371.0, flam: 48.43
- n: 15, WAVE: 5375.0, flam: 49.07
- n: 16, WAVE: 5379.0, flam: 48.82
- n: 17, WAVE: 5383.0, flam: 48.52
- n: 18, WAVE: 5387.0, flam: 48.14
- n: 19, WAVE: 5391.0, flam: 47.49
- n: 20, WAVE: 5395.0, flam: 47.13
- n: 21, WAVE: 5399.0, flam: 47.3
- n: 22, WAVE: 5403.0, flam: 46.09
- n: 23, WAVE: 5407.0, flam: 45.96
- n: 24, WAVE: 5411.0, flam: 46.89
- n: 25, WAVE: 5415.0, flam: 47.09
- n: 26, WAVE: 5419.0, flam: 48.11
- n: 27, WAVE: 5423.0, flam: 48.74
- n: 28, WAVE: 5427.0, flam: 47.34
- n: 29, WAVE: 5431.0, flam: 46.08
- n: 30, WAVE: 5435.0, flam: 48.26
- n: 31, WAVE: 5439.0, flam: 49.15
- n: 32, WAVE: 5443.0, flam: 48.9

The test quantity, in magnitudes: -0.5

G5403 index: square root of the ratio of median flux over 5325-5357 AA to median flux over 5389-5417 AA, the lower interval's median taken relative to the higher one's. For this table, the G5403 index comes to 1.01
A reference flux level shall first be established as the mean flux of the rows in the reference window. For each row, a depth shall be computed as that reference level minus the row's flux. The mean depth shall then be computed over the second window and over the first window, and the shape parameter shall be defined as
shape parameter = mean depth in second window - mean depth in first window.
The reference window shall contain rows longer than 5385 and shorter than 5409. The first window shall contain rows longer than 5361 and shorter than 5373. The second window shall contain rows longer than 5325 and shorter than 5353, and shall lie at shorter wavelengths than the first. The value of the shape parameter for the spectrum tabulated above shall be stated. 0.74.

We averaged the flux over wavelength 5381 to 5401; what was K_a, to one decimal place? 47.7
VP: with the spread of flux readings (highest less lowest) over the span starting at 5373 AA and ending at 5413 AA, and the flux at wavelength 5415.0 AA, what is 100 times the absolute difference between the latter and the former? 4398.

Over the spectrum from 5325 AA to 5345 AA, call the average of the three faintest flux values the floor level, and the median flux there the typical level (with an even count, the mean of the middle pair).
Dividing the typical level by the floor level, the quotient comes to 1.004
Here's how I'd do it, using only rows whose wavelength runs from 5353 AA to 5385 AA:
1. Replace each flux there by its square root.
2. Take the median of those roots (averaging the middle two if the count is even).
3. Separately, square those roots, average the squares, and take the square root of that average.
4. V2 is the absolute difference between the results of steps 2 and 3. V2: 0.002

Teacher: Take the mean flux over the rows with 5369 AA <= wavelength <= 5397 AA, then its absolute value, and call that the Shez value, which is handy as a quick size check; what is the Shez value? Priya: 48.23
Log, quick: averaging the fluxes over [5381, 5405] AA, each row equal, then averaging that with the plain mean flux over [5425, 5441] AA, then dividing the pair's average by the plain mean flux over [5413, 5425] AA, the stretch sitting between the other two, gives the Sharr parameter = 0.992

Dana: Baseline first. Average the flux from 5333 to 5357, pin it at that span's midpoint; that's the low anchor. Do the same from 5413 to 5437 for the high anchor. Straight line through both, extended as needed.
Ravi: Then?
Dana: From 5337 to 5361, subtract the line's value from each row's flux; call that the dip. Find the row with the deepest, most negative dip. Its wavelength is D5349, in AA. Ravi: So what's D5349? 5343.0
